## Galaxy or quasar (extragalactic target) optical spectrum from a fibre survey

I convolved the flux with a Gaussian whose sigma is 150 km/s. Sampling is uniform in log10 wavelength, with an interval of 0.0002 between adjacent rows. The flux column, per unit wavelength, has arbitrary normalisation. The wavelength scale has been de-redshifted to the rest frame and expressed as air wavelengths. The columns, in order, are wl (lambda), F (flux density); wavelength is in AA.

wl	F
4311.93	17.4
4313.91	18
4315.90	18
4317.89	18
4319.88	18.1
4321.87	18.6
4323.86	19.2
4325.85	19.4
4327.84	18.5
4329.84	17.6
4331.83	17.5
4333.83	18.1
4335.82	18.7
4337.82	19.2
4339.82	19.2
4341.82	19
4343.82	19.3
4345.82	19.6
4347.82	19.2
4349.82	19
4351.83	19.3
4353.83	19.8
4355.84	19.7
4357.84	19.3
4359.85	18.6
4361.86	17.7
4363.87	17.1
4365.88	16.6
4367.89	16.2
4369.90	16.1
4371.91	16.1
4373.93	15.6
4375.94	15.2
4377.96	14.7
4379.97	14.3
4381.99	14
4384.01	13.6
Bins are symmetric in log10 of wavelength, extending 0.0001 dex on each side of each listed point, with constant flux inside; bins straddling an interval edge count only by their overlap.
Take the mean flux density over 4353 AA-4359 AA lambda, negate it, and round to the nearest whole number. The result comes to -20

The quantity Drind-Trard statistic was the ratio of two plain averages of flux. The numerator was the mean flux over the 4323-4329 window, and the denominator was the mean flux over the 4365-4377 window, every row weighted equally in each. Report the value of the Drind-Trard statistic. 1.19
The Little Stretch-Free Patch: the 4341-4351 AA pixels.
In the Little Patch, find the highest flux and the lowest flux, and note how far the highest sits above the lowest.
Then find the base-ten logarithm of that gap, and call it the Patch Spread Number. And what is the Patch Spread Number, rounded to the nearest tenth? -0.2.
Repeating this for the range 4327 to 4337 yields 0.1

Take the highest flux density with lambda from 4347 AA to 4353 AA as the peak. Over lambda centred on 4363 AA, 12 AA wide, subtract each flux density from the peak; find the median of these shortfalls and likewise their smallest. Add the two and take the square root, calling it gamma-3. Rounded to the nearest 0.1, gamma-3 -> 1.4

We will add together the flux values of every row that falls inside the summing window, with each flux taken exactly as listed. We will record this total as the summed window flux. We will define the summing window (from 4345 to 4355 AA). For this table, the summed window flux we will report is 97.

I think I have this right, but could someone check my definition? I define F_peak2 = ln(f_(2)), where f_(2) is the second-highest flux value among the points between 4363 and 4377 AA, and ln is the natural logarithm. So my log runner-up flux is 2.81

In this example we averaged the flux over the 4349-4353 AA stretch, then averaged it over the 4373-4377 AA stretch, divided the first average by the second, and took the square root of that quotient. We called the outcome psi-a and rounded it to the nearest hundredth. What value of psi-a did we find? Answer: 1.12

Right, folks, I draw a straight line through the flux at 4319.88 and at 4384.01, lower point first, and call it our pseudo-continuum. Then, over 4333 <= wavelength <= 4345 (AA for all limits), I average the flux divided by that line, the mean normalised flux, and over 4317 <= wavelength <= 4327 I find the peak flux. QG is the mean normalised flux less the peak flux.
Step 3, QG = -18.3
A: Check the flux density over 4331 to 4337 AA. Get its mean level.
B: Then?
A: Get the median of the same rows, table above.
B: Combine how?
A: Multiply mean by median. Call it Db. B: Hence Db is 328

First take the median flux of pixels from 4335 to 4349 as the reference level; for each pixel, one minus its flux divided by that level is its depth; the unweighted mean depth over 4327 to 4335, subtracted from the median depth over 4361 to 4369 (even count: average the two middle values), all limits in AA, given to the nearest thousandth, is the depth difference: 0.056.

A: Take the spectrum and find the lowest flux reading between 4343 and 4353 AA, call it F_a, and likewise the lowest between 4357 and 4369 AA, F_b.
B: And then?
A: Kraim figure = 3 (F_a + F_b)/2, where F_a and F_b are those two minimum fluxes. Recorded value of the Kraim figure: 52.8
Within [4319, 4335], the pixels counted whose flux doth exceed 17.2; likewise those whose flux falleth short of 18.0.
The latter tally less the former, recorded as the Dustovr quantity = -6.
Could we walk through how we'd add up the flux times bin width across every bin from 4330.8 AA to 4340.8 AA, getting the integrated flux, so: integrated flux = 185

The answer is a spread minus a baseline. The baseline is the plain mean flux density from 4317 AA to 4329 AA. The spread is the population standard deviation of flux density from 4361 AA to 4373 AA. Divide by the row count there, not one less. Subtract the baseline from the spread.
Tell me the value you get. -18.0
